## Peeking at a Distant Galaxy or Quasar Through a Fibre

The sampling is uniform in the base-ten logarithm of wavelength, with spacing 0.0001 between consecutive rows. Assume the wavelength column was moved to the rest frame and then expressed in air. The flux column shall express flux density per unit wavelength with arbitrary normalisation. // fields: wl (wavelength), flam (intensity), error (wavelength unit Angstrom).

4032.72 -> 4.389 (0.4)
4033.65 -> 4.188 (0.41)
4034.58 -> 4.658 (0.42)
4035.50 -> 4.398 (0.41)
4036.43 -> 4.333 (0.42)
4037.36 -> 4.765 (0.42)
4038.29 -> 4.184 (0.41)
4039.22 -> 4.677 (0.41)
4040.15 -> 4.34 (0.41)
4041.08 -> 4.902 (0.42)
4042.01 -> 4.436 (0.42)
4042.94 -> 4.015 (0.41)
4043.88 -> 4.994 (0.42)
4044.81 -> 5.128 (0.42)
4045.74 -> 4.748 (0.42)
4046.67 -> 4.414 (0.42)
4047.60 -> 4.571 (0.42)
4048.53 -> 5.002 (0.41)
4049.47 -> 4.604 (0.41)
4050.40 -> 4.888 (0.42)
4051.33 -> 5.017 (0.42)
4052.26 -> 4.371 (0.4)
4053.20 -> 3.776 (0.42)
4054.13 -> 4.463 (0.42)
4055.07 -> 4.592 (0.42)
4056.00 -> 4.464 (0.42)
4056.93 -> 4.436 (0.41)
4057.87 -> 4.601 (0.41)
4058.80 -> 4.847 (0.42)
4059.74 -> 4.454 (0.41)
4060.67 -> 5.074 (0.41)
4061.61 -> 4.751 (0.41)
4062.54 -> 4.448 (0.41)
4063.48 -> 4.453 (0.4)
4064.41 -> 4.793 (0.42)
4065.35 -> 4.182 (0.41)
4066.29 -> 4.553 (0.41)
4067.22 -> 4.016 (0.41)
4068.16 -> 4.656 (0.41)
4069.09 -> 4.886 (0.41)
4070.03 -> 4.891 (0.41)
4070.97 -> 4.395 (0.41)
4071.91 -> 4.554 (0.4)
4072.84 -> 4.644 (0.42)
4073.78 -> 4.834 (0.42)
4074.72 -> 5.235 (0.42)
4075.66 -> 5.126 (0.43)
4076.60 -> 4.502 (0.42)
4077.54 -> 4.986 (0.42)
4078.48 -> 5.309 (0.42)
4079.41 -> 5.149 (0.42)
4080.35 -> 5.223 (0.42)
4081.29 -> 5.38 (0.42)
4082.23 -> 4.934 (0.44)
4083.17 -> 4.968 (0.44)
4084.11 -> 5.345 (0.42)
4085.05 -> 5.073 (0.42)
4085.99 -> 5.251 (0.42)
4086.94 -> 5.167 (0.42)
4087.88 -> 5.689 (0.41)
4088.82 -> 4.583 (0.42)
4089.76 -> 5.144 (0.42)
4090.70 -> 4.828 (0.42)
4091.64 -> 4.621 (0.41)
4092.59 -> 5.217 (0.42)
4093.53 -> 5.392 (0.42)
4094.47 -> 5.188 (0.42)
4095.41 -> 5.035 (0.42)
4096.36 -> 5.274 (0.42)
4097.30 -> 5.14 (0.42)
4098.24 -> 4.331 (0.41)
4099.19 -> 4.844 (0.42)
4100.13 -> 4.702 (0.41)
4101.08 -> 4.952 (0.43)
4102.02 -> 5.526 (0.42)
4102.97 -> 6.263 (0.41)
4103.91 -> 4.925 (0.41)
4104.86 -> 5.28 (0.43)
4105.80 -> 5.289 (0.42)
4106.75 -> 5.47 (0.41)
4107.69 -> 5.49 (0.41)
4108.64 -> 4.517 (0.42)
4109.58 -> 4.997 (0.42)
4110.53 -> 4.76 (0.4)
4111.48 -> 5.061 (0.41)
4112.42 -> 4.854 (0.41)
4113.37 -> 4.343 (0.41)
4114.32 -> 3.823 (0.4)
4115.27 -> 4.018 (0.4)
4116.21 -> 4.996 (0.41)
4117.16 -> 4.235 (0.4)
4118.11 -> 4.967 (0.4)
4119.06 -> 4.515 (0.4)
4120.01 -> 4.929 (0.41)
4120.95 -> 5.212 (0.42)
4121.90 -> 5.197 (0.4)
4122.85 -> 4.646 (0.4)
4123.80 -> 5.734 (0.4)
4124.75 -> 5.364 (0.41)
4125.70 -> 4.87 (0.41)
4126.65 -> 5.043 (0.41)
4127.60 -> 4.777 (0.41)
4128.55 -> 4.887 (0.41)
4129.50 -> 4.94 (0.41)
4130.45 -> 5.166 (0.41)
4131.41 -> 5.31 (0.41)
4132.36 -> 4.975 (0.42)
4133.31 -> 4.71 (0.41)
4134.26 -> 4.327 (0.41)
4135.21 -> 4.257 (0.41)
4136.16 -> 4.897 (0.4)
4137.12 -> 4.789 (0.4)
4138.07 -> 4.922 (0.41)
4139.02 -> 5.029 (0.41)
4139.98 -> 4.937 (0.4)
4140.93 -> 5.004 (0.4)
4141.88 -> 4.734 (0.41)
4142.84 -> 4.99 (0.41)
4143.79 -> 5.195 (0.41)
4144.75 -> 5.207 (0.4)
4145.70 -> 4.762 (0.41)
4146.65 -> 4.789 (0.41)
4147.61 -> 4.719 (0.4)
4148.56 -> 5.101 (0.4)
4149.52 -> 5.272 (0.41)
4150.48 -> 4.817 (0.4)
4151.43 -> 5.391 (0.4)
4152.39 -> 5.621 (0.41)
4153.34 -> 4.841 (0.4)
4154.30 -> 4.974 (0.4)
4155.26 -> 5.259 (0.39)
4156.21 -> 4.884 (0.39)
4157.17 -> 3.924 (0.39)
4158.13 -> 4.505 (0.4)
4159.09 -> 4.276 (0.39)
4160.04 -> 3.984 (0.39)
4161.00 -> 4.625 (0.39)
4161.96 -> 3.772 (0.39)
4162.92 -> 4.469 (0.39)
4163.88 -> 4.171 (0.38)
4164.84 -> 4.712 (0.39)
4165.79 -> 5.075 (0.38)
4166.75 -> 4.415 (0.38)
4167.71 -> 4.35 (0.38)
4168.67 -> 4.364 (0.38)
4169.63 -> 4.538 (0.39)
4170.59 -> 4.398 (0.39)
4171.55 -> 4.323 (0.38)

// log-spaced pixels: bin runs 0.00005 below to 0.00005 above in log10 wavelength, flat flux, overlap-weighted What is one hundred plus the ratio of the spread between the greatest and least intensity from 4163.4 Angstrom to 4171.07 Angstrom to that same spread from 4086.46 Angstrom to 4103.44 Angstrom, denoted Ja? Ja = 100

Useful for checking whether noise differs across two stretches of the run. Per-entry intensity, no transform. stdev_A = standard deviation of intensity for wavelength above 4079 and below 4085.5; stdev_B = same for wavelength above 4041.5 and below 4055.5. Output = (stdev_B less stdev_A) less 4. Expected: -3.79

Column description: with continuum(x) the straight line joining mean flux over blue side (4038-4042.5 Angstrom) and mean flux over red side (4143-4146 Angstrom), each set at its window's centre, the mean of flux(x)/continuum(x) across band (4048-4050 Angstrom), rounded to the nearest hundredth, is 1.05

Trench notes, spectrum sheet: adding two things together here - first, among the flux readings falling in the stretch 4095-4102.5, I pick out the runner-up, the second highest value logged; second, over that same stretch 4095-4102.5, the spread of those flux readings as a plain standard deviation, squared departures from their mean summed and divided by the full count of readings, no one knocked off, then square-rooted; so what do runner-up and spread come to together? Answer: 5.62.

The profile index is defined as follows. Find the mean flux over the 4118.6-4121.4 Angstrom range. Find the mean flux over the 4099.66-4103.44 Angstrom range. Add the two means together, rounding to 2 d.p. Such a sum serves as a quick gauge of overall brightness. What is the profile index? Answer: 10.25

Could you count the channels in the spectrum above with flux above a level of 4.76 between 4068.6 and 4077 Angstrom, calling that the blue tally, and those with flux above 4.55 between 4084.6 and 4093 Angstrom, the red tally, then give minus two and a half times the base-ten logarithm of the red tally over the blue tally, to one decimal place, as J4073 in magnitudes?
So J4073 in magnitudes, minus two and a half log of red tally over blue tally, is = -0.6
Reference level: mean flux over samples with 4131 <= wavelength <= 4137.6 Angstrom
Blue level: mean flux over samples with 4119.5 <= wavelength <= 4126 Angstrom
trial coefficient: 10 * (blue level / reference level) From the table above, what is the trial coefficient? 10.8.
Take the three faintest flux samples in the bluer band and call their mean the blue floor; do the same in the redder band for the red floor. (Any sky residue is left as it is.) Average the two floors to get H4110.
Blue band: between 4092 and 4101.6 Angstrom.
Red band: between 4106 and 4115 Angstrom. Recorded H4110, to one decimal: 4.4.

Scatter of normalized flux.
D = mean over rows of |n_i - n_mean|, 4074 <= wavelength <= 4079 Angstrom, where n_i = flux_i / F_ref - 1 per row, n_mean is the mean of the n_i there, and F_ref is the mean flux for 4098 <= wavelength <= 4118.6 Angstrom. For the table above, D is 0.047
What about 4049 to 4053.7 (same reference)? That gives 0.075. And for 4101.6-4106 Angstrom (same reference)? 0.072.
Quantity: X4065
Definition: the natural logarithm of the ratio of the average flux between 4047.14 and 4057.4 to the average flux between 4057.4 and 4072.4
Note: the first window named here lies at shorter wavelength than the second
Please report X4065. -0.008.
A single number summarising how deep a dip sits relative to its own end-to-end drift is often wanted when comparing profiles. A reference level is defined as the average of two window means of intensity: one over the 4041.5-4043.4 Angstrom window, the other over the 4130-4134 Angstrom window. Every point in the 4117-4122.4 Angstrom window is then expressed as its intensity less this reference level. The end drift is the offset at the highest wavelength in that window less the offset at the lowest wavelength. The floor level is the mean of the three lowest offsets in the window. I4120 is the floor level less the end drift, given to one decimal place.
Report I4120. -1.0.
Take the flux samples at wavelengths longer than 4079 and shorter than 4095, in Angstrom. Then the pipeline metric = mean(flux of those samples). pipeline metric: 5.13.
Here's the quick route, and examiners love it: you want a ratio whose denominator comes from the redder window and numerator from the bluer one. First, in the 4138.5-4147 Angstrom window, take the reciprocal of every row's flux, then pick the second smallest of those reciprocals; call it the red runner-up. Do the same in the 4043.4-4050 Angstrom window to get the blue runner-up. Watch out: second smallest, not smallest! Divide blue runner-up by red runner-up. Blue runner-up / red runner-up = 1.04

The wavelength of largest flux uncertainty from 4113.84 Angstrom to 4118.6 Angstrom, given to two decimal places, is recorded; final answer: 4116.21 Angstrom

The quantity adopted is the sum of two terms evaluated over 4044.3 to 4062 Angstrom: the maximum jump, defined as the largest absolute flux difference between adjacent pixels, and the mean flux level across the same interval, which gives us 5.3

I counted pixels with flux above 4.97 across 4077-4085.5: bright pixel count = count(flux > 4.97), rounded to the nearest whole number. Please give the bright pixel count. 7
